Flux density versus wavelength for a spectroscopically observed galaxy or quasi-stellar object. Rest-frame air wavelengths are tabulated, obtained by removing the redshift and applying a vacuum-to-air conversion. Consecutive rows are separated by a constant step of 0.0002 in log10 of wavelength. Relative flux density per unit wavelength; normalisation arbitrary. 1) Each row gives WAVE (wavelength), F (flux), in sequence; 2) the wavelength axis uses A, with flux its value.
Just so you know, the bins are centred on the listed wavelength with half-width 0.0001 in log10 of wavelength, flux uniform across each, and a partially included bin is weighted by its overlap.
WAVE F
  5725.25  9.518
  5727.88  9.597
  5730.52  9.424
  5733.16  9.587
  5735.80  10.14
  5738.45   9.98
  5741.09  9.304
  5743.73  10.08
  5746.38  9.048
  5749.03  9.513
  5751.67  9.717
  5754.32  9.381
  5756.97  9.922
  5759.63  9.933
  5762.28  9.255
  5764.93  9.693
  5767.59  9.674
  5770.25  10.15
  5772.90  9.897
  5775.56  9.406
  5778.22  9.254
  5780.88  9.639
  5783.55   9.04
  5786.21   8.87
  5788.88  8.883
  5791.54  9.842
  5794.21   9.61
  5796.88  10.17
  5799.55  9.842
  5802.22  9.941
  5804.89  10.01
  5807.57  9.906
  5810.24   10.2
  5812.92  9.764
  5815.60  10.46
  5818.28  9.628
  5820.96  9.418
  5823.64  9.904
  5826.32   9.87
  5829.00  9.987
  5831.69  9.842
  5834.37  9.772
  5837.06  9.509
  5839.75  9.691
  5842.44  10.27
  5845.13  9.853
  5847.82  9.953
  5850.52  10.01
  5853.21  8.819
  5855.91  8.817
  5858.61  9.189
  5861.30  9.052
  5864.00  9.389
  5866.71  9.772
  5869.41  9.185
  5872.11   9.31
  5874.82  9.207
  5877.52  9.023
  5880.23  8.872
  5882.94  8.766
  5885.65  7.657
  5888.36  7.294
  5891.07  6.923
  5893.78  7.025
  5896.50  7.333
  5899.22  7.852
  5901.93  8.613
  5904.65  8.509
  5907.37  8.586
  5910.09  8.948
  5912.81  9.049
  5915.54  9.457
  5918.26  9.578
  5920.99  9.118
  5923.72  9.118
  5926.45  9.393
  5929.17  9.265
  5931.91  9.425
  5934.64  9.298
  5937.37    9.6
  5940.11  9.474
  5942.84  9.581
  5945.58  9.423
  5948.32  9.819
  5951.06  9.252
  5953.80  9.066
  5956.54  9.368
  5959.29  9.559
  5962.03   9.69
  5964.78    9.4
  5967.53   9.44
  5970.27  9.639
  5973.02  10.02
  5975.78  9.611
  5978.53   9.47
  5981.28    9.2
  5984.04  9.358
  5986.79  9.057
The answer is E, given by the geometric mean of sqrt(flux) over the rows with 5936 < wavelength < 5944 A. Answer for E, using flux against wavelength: 3.09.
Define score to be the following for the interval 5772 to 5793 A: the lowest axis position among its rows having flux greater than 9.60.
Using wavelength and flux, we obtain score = 5772.90 A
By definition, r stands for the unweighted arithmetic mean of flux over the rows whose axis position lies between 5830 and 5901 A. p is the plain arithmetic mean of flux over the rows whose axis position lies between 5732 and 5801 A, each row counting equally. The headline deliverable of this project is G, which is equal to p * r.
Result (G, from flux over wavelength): 85.9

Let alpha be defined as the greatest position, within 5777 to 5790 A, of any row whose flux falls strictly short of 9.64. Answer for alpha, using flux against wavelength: 5788.88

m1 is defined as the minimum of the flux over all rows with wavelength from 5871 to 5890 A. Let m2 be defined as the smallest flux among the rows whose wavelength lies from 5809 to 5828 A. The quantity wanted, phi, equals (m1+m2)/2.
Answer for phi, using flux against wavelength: 8.4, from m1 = 7.294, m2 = 9.418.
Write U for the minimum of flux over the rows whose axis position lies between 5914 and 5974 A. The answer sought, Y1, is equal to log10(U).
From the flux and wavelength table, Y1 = 0.957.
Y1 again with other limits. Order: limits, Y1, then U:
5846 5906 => 0.840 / 6.923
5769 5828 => 0.948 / 8.87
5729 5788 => 0.948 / 8.87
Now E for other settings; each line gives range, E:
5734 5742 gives 3.13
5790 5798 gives 3.14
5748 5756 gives 3.09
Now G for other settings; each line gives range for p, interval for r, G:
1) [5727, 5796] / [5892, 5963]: 86.7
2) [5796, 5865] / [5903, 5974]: 91.1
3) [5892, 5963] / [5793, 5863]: 88.3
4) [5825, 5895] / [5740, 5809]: 87.7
